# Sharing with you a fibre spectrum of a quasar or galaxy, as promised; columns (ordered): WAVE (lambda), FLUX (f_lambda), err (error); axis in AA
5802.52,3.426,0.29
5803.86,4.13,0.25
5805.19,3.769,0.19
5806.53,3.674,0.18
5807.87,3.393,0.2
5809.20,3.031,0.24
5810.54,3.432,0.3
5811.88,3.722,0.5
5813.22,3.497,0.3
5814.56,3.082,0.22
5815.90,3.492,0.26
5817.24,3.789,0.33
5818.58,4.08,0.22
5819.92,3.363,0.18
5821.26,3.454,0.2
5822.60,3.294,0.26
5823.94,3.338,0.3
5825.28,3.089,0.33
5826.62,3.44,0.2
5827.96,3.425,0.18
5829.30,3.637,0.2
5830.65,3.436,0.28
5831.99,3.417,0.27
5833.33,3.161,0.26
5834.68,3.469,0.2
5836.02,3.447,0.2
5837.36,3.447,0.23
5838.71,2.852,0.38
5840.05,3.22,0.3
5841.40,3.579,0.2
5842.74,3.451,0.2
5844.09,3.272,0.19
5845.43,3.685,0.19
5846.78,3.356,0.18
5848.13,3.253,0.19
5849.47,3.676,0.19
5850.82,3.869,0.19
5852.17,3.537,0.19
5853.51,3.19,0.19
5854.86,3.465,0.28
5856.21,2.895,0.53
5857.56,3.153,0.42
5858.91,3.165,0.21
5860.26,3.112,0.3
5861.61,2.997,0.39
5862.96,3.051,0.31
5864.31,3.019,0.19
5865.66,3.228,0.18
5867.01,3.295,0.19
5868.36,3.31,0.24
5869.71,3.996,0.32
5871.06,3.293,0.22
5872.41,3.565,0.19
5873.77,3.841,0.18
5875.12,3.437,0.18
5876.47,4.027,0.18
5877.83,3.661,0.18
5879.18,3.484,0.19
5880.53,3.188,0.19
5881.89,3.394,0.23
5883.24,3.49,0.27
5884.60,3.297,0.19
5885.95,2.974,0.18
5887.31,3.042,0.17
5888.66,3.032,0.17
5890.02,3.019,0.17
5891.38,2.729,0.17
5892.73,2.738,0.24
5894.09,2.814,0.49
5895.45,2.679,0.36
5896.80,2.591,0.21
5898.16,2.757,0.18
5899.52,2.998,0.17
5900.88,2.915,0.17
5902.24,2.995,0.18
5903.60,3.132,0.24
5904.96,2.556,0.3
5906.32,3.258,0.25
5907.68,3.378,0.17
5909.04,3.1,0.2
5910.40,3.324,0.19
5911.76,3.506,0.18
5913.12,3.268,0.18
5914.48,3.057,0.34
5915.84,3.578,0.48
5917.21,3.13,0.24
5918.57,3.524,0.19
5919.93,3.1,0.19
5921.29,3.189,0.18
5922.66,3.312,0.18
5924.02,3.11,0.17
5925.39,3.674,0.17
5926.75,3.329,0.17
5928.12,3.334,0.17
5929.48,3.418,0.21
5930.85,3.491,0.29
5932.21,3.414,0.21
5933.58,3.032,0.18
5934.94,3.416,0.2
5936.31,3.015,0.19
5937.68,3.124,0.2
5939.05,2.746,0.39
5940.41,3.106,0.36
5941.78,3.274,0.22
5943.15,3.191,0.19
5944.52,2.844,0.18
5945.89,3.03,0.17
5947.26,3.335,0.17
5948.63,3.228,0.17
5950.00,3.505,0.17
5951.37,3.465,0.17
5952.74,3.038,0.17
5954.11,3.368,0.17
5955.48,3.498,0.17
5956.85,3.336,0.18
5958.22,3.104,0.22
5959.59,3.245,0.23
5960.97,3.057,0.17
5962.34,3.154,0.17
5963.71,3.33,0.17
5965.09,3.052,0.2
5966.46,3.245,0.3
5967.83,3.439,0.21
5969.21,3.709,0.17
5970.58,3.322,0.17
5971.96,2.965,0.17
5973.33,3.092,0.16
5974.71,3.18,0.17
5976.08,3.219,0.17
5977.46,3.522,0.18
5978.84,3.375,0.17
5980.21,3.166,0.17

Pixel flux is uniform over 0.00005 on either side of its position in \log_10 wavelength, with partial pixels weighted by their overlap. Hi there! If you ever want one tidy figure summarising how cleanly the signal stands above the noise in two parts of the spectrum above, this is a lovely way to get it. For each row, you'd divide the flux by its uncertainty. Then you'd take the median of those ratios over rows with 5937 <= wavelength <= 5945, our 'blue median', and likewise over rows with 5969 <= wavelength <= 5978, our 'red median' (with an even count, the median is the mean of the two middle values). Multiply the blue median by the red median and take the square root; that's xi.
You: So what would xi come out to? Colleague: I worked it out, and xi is 17.17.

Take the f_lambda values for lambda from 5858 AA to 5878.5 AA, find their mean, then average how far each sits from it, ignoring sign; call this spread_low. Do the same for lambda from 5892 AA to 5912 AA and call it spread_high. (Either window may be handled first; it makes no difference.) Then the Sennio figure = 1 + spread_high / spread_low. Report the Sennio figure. 1.9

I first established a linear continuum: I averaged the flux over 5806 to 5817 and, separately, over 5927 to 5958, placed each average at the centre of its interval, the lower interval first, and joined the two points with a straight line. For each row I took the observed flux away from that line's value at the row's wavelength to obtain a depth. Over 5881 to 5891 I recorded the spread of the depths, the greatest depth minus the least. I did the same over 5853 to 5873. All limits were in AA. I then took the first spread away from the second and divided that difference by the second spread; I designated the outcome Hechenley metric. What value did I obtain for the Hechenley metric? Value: 0.54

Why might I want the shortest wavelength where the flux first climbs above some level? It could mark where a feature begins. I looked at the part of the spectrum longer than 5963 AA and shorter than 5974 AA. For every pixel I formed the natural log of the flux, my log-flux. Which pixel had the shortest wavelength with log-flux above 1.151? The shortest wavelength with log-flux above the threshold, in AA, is 5963.71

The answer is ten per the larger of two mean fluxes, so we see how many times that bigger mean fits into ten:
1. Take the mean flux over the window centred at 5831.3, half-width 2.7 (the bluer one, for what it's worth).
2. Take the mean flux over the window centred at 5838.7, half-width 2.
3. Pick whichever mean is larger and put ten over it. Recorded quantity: 2.93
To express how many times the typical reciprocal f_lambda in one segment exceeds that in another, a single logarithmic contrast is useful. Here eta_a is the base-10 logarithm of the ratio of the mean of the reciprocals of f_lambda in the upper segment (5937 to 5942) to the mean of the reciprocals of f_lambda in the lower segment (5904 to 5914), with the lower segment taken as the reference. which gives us 0.02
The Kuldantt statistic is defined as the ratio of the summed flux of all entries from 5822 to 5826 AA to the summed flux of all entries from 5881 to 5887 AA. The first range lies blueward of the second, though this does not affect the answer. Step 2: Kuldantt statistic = 0.74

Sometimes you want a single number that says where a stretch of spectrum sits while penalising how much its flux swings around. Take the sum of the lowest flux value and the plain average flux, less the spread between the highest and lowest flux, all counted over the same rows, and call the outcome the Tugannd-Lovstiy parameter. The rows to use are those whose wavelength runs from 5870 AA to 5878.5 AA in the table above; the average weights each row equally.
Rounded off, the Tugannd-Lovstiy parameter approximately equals 6.2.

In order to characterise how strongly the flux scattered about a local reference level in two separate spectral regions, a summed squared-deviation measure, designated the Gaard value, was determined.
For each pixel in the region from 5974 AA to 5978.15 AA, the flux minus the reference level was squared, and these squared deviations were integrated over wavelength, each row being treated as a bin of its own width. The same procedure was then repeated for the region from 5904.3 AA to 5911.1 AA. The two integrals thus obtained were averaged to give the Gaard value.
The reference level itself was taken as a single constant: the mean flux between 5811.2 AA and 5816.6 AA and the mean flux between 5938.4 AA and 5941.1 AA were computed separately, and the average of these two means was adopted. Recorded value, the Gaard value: 0.39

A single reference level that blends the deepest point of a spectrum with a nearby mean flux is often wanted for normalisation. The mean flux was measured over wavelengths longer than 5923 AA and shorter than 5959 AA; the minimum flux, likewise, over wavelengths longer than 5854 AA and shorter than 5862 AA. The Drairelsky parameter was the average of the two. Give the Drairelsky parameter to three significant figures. 3.07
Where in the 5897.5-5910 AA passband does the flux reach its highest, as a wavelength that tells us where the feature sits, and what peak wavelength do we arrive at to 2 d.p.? 5907.68 AA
